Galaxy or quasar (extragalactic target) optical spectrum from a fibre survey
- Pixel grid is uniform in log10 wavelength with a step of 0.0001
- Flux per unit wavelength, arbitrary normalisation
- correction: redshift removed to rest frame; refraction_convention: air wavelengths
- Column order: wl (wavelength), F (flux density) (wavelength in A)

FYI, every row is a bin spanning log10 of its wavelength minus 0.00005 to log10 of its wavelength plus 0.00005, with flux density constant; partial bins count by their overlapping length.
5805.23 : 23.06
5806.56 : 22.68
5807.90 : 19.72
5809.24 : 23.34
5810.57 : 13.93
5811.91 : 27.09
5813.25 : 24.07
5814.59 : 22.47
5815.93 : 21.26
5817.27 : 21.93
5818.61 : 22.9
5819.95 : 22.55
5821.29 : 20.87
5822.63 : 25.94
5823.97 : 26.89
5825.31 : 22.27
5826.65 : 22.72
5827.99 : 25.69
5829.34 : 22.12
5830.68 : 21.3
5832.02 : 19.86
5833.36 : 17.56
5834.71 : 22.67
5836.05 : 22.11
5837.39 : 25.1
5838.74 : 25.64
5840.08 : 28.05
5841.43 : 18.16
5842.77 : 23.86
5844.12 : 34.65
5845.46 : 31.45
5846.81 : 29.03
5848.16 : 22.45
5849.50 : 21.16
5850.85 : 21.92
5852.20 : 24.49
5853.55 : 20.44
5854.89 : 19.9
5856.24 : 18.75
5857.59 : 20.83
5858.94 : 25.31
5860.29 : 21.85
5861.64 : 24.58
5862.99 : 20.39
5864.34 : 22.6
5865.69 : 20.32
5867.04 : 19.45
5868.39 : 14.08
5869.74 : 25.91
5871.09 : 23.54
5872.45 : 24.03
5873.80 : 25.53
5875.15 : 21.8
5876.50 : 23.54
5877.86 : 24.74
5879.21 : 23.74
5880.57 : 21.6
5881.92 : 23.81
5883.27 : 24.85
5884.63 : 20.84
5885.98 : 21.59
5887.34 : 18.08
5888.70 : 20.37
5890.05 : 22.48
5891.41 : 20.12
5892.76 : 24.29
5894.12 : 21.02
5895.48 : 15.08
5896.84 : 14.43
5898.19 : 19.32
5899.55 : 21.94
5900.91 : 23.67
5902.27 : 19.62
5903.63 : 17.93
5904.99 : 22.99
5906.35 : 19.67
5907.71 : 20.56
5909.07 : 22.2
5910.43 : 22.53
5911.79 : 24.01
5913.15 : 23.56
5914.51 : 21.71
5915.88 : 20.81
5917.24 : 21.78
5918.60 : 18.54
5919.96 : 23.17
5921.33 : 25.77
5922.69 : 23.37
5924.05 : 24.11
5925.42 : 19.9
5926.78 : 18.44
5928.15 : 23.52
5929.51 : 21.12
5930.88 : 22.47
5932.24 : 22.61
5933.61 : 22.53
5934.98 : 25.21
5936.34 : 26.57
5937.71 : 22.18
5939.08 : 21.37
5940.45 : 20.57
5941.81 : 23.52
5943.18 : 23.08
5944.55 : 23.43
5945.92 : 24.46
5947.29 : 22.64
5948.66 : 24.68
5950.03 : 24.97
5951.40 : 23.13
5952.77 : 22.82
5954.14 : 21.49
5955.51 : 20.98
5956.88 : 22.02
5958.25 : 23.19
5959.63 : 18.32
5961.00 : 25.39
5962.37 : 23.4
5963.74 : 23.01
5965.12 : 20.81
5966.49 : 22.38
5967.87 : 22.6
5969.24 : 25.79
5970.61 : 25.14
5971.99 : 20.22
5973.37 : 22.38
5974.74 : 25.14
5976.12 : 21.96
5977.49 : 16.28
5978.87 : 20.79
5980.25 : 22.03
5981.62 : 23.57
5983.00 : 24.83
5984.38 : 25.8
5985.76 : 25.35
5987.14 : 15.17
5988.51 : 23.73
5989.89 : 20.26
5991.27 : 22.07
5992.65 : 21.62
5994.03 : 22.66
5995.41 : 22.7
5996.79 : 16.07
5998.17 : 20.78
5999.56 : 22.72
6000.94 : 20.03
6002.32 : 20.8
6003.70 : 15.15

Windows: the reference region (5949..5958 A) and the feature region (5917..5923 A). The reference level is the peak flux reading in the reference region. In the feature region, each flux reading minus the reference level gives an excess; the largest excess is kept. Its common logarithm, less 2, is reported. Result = -2.10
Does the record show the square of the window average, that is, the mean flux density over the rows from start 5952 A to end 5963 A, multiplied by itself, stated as 493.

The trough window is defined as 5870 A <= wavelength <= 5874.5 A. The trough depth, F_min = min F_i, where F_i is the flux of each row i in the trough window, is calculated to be 23.54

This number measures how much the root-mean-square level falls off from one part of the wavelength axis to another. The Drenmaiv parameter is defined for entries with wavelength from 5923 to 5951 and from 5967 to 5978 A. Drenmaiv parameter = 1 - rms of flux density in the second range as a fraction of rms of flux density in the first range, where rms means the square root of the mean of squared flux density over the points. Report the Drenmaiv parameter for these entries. 0.01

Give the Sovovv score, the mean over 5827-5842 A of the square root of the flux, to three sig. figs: 4.74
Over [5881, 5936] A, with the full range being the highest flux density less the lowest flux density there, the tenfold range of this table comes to 113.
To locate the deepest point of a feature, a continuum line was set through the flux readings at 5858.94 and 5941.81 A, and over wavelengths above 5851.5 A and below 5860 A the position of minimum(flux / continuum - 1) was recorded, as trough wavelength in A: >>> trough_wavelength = 5856.24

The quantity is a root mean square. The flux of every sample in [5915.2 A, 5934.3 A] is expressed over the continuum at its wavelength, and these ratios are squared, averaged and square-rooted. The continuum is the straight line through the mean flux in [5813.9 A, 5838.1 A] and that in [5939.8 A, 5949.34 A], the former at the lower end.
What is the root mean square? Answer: 0.96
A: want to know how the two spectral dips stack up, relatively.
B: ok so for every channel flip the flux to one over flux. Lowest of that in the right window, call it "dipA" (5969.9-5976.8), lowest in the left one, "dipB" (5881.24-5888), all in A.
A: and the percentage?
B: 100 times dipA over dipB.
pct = 99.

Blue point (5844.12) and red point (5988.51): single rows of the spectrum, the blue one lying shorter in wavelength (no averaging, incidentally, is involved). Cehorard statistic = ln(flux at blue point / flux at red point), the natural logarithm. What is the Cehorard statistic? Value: 0.38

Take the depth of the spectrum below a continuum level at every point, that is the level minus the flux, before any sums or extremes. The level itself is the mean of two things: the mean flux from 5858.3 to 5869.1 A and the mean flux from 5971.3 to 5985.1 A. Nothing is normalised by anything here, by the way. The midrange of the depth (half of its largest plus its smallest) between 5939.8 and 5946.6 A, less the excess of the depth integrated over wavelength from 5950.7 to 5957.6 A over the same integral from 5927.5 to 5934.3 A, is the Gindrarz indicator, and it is -3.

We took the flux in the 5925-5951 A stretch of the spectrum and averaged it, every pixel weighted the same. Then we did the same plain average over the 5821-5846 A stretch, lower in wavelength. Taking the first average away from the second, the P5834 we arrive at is 1.2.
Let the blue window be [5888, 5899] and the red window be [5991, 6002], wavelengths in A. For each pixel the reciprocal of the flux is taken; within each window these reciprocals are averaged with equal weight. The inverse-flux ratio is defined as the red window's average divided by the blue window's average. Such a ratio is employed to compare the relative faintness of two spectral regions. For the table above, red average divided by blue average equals 0.92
